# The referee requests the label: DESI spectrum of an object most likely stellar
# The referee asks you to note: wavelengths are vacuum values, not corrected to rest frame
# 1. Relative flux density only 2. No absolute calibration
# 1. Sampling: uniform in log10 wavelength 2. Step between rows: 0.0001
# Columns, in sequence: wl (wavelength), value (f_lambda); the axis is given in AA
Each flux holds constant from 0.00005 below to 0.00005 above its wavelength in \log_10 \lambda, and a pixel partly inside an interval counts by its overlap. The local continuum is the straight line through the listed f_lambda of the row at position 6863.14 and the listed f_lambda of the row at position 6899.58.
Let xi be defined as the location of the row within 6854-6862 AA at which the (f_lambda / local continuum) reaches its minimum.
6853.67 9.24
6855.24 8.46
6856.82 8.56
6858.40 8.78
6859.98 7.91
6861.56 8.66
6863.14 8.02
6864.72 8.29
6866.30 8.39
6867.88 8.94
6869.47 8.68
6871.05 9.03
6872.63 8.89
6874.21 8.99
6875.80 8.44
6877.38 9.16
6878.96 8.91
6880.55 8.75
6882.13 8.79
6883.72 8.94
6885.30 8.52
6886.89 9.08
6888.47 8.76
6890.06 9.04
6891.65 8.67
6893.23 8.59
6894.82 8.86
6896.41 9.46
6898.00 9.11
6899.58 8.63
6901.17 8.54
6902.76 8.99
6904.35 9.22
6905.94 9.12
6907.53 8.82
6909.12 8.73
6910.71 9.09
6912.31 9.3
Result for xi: 6859.98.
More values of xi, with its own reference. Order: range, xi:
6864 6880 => 6875.80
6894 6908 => 6901.17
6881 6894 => 6893.23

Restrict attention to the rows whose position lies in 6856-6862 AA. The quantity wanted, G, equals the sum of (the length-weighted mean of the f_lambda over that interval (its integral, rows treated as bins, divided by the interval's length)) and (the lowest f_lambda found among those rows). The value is 16.4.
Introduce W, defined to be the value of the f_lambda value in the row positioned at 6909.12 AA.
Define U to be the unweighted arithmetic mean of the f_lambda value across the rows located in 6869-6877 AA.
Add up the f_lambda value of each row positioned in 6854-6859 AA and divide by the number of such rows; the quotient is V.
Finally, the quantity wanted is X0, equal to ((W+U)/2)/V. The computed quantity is 1.02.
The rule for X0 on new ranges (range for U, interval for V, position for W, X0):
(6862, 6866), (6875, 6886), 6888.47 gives 0.96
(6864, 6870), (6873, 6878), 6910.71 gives 1.00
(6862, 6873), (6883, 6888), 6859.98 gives 0.93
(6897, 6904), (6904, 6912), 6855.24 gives 0.96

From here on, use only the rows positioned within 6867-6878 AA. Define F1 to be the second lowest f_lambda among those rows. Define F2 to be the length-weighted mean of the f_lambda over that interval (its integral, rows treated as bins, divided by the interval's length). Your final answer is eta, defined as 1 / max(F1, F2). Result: 0.113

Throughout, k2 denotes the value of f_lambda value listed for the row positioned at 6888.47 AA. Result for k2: 8.76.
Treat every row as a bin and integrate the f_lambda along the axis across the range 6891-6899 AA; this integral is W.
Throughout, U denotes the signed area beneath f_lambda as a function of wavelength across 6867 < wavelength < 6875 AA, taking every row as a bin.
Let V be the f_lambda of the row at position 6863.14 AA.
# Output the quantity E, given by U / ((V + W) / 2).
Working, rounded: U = 71.2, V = 8.02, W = 71.6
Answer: 1.79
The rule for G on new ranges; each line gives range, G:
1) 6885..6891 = 17.4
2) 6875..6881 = 17.3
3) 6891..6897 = 17.5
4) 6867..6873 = 17.6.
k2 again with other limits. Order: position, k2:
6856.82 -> 8.56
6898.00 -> 9.11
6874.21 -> 8.99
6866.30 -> 8.39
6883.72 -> 8.94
